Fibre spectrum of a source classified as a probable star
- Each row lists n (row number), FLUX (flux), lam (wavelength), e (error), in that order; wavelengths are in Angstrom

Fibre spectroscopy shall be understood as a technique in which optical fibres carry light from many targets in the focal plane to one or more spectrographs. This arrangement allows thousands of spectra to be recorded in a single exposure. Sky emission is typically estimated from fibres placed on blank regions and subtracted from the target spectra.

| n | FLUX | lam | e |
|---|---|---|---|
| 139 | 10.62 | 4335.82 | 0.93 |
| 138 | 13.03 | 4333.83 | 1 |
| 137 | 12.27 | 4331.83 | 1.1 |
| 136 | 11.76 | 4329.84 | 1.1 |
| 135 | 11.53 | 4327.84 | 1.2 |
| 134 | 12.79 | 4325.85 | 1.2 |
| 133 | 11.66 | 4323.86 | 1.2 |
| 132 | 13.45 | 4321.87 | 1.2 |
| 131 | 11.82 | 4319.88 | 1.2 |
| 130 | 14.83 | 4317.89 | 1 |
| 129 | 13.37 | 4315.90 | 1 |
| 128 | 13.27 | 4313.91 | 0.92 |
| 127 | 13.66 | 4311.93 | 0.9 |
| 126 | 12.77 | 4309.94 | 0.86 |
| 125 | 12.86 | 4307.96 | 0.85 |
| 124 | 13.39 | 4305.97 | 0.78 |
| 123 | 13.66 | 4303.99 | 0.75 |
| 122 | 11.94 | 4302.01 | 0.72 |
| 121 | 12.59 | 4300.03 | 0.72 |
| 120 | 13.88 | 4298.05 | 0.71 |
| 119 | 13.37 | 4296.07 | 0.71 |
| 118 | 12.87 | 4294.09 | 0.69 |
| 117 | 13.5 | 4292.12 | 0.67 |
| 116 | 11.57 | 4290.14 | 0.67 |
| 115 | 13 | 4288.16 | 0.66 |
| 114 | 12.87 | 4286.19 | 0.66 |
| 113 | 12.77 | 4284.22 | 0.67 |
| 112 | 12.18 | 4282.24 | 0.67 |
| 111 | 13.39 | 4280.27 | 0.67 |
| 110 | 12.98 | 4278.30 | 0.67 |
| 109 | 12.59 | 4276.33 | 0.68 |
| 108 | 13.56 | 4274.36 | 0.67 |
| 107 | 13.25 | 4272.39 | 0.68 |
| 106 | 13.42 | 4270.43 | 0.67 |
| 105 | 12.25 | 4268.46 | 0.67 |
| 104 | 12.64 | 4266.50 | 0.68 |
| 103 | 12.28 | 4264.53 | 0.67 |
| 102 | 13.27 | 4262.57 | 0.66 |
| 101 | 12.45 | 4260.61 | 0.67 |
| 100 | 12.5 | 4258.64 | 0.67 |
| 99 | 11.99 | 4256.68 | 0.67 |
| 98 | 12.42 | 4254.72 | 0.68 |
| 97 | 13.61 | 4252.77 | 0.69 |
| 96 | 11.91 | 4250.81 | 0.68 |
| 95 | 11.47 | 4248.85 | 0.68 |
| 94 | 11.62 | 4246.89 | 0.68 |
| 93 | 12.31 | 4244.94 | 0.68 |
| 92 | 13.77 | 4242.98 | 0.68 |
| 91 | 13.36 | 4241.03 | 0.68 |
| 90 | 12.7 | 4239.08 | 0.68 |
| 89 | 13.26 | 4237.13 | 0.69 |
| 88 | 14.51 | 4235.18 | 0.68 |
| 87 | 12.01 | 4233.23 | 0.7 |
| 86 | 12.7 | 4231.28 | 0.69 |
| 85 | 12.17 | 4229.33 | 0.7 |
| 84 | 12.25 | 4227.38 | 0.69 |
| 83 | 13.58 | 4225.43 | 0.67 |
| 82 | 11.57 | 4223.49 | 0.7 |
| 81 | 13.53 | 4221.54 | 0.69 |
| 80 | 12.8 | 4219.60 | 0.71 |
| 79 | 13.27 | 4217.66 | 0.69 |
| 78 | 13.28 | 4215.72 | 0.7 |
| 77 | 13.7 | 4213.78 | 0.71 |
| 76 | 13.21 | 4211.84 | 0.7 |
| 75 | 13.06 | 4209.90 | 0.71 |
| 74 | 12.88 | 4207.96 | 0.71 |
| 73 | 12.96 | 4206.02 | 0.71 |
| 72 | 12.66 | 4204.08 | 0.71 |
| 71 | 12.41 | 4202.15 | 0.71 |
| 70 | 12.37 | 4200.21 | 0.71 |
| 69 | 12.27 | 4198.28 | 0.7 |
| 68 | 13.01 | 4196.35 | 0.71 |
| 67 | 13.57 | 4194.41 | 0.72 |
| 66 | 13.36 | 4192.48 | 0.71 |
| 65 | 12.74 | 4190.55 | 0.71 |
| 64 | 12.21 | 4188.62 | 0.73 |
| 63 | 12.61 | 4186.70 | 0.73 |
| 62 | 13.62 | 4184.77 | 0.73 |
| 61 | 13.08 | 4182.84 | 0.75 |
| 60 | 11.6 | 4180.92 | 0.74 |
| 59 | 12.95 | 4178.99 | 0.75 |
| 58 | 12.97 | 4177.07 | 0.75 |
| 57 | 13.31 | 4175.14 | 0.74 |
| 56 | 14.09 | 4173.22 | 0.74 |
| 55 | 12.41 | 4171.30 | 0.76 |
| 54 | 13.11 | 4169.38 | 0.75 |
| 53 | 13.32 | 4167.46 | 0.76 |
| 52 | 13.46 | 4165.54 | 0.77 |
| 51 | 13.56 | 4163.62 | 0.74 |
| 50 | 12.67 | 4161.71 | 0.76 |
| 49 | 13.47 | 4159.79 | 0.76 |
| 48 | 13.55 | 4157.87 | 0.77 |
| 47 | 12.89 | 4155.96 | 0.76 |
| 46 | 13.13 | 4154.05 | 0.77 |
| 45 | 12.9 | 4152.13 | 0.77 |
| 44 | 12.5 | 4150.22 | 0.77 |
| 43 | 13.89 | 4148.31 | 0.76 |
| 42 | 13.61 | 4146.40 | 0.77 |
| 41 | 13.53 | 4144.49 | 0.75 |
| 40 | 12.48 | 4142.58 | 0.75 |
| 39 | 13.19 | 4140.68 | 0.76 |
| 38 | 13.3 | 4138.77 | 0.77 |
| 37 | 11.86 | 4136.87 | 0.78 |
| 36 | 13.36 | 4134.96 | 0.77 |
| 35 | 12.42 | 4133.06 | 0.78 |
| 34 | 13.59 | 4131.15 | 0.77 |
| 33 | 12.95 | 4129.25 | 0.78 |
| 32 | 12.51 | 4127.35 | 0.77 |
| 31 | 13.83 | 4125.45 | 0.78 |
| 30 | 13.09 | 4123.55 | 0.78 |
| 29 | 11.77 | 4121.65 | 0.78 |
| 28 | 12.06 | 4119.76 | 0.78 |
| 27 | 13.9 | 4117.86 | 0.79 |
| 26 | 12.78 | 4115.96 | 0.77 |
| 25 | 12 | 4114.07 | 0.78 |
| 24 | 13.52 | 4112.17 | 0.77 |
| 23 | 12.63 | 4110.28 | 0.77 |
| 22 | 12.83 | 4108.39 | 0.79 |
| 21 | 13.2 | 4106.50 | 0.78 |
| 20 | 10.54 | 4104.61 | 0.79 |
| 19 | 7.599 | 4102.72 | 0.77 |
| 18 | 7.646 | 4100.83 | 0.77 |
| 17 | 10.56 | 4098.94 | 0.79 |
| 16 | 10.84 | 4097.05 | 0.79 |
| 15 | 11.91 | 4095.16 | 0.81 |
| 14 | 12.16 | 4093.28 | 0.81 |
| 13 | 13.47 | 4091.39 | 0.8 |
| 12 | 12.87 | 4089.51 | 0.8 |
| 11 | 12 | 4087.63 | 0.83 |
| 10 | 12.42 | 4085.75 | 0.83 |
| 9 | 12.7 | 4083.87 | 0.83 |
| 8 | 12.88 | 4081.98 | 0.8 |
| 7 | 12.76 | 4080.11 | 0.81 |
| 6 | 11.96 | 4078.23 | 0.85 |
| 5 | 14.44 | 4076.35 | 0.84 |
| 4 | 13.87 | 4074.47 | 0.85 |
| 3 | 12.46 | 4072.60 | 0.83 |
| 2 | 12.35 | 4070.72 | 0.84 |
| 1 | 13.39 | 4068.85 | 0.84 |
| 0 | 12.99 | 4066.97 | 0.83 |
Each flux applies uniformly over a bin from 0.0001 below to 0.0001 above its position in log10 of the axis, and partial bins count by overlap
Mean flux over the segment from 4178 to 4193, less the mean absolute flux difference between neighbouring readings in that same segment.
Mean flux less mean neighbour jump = 11.9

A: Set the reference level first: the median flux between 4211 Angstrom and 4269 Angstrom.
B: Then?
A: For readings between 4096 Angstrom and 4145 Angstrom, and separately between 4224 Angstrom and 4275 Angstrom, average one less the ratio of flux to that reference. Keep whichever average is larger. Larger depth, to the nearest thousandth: 0.035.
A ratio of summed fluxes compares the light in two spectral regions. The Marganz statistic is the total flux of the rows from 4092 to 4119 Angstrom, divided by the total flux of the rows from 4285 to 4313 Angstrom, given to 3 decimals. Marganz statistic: 0.891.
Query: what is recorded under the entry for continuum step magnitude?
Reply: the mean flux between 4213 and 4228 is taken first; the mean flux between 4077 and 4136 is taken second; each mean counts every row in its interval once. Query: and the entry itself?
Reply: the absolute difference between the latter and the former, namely 0.78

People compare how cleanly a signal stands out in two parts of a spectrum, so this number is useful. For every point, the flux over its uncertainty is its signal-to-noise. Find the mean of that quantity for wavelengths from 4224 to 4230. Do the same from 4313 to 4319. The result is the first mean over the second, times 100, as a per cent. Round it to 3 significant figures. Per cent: 130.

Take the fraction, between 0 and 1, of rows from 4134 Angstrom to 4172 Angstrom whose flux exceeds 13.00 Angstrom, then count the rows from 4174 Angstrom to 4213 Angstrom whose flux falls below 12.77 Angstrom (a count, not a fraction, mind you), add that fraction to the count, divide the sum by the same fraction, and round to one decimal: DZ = 13.3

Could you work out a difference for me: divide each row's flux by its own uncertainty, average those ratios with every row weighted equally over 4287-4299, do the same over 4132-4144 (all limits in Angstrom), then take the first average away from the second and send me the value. -2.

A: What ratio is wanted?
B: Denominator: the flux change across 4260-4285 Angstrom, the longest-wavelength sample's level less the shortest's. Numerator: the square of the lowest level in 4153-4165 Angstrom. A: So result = 502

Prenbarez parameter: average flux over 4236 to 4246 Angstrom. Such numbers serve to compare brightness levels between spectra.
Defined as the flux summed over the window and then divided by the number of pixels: 13.1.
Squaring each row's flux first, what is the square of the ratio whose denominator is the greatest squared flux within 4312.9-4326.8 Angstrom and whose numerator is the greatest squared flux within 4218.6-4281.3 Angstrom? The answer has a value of 0.92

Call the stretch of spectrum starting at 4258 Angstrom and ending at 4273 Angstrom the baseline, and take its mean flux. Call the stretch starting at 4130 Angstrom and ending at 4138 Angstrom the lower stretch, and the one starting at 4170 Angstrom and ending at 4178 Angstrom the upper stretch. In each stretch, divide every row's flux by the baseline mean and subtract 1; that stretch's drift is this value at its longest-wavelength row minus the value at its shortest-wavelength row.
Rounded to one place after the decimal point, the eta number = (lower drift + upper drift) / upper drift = -2.1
